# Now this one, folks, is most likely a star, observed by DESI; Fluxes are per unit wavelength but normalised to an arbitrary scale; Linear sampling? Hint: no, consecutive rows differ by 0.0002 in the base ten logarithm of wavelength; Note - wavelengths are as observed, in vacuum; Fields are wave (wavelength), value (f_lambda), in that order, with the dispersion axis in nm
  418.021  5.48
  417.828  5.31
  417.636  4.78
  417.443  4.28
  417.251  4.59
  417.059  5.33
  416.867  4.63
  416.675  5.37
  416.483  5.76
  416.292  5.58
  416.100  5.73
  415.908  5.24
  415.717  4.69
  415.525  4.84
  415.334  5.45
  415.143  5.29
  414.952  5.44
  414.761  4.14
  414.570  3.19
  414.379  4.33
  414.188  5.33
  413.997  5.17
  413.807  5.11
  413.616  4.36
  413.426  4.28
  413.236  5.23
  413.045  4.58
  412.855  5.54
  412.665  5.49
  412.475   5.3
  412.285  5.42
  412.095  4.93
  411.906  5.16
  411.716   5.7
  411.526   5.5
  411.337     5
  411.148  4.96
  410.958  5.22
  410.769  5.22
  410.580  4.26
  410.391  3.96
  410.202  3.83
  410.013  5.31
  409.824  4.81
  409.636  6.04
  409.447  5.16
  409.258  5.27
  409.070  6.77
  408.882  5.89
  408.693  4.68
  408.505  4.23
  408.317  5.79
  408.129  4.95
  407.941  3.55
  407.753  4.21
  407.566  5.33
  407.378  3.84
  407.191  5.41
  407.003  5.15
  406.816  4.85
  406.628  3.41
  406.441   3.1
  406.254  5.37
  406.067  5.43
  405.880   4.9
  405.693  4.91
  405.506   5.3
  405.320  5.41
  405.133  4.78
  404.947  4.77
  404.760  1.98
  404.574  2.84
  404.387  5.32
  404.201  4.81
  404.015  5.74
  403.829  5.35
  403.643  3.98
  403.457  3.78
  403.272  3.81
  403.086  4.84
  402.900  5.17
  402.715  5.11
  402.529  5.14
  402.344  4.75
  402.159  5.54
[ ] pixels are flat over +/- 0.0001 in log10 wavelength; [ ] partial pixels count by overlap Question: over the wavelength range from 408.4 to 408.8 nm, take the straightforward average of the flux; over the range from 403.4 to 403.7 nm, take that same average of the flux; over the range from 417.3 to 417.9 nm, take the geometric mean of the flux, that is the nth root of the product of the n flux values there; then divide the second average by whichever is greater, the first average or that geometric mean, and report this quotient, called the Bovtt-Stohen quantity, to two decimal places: 0.81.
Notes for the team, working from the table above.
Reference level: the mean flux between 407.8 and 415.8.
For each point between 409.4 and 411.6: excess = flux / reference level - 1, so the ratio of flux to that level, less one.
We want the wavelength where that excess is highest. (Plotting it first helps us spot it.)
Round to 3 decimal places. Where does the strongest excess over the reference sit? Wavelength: 409.636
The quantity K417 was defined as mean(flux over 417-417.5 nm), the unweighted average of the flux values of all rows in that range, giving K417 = 4.7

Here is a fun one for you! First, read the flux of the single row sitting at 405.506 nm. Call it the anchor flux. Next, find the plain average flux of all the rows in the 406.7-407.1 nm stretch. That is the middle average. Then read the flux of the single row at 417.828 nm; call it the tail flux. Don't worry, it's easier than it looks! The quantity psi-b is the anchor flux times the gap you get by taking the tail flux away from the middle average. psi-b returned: -2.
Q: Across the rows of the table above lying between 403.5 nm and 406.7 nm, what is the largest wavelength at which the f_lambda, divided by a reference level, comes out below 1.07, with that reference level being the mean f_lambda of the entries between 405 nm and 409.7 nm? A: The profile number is 406.628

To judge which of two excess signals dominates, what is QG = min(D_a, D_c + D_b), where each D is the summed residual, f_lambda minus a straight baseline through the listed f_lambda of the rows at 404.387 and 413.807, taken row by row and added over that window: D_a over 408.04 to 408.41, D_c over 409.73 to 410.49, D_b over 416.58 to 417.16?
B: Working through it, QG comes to -2.7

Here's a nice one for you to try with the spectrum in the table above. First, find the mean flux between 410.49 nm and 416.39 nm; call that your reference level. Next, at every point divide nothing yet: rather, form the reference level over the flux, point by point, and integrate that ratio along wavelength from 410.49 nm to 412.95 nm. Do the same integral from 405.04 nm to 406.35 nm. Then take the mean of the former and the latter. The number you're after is 1.8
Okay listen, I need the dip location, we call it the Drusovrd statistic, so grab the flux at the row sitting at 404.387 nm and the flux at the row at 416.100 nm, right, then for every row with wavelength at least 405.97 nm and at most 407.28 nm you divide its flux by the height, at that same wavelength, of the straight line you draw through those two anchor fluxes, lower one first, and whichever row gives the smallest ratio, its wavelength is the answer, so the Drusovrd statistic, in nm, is 406.441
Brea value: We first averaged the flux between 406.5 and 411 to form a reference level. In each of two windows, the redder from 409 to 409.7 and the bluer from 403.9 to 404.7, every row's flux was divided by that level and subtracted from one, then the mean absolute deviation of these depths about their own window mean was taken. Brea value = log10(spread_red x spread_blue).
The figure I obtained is -1.64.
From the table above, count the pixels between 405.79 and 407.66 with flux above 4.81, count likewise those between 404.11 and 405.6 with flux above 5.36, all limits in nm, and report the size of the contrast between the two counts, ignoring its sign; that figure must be 6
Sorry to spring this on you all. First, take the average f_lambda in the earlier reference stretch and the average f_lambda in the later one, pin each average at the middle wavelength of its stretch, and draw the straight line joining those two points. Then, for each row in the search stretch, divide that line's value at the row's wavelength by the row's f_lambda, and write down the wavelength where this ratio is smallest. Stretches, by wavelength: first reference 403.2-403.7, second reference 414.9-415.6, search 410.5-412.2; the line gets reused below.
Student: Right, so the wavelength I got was 411.716 nm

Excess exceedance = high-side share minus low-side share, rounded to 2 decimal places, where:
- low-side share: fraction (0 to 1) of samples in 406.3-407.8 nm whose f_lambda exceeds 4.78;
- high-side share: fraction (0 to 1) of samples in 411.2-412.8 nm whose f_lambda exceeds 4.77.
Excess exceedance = 0.50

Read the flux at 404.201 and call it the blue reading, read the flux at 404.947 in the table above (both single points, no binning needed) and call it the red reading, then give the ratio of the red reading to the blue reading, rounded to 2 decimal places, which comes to 0.99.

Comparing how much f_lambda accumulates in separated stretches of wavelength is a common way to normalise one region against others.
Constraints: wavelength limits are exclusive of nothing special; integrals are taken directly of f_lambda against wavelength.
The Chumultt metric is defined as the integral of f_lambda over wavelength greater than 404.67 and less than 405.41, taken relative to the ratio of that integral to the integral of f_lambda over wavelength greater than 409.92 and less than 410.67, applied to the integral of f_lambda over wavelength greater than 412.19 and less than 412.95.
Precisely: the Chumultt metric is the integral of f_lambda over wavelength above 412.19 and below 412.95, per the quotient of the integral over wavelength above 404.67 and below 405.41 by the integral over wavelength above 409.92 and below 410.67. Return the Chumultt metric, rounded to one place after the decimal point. 4.3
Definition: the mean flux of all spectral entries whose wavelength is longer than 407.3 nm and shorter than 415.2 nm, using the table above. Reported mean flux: 4.95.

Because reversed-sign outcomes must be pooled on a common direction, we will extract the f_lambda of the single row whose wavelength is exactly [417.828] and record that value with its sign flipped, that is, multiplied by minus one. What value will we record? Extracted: -5.31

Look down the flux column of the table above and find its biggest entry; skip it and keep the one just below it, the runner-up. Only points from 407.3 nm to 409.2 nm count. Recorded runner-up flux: 5.89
